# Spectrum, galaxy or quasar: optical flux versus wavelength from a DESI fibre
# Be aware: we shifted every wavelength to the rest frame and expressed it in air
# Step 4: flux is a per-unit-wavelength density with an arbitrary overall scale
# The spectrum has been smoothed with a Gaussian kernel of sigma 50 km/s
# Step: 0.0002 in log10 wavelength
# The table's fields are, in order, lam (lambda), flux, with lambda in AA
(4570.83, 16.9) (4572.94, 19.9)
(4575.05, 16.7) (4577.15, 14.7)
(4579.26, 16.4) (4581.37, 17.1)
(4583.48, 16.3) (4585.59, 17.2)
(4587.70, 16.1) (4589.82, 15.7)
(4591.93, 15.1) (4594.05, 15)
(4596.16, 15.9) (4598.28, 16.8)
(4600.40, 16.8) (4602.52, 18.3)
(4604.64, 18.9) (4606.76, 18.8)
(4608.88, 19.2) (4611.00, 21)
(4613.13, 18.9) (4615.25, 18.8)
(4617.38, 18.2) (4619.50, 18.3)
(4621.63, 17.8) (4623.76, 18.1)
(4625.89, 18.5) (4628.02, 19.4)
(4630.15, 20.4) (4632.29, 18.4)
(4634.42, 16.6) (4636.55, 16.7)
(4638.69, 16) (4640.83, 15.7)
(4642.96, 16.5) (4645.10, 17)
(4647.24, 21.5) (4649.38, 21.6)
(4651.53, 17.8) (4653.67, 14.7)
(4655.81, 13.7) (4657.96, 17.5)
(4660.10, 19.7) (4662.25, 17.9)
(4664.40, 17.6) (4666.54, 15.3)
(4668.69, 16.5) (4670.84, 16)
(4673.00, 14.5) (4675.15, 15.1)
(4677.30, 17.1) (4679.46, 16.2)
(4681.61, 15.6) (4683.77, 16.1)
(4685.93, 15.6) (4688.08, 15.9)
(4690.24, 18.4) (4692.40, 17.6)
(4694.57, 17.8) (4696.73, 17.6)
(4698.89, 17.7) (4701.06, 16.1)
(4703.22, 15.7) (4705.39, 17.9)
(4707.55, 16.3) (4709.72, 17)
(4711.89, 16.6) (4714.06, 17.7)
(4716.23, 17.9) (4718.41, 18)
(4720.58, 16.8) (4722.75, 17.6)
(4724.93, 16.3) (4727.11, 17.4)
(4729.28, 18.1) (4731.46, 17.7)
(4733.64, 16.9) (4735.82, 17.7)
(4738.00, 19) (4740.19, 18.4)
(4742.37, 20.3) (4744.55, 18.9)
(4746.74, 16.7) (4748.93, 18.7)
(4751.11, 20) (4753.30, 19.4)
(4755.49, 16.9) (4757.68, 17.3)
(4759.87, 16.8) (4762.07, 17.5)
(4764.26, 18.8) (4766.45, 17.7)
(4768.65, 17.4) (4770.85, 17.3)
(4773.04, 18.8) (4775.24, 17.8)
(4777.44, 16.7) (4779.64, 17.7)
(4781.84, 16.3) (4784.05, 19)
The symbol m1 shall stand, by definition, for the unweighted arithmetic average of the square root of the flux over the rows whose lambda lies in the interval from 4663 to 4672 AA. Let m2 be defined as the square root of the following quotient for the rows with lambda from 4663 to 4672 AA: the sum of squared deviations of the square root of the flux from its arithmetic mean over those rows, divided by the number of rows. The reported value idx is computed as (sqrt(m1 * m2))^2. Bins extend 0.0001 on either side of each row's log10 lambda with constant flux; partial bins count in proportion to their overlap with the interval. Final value 0.417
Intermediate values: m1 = 4.04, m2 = 0.103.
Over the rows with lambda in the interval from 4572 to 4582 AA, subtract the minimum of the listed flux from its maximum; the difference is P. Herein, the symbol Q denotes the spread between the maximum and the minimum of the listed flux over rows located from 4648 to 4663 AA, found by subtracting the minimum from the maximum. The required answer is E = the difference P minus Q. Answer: -3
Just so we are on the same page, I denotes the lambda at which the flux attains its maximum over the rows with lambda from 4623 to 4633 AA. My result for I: 4630.15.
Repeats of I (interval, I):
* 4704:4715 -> 4705.39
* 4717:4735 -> 4729.28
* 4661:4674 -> 4662.25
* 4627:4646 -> 4630.15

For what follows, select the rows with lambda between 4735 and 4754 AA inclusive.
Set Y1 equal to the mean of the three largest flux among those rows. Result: 19.9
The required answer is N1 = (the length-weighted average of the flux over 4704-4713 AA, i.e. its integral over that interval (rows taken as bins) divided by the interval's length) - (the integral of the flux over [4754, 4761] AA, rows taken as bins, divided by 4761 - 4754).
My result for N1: -0.2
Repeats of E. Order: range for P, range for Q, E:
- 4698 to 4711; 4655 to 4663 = -4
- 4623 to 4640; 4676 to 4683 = 3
